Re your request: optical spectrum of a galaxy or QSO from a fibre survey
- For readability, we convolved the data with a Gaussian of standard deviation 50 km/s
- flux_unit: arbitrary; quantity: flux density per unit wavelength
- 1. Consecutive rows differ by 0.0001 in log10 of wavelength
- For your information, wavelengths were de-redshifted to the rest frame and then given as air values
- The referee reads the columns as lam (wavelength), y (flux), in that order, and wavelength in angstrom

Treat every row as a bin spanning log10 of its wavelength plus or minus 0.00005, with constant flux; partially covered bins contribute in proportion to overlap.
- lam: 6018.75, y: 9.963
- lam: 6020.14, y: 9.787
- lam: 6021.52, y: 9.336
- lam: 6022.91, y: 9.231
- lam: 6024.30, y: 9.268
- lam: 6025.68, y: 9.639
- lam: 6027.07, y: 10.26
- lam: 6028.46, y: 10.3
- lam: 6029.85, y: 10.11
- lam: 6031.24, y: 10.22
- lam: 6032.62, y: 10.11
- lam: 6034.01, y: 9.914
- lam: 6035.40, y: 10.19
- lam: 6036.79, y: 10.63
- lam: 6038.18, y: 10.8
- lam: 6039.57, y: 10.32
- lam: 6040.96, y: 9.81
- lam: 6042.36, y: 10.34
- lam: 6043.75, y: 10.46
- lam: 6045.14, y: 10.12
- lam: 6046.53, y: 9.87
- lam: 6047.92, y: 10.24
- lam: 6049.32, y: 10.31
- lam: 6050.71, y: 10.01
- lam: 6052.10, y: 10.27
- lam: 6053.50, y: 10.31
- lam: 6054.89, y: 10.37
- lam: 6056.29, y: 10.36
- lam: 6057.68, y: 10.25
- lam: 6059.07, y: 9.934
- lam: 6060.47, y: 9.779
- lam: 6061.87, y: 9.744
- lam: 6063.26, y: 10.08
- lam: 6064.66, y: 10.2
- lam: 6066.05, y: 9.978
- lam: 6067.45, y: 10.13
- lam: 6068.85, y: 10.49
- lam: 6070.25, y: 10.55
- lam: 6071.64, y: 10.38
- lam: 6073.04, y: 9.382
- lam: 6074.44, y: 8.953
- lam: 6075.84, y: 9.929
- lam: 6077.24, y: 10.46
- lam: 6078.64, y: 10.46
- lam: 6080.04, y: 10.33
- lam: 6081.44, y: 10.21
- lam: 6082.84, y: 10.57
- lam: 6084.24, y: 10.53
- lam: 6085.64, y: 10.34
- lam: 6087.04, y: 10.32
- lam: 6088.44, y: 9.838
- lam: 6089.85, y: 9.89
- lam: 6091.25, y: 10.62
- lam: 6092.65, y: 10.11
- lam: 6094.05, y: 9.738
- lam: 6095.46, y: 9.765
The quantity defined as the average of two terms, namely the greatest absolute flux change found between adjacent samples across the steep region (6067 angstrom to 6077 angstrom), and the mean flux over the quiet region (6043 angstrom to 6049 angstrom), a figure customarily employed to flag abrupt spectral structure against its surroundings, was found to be 5.59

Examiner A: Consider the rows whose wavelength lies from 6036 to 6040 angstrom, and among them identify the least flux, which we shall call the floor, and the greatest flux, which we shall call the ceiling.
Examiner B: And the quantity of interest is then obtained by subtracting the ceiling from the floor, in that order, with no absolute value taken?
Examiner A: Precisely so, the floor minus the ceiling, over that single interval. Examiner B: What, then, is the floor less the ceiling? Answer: -0.48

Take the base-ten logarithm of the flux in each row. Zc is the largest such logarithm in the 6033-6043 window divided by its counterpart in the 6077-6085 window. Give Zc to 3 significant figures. 1.01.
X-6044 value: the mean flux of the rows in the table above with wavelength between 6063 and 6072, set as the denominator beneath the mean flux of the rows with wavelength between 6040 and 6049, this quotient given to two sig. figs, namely 0.99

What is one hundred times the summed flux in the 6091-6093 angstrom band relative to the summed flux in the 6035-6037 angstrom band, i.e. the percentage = 100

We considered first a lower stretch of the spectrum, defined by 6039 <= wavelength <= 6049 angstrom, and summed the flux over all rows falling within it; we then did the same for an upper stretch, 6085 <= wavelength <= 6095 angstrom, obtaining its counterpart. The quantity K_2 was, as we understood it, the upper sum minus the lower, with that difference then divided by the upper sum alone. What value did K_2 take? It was -0.004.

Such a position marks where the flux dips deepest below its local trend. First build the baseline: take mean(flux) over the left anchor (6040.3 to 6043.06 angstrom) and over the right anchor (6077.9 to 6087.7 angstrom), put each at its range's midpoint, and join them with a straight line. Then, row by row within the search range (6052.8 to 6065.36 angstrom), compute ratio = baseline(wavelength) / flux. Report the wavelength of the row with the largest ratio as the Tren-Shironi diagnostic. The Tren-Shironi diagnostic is 6061.87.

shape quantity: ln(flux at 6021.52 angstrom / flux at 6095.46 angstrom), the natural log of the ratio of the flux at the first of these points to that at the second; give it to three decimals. -0.045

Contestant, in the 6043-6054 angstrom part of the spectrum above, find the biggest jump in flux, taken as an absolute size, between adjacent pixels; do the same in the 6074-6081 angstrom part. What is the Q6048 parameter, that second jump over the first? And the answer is 2.64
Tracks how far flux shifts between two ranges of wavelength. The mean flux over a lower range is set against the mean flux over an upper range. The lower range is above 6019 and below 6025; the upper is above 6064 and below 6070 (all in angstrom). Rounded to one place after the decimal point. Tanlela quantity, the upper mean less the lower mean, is 0.8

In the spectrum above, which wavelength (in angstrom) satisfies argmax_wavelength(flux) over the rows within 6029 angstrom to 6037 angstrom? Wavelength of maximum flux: 6036.79 angstrom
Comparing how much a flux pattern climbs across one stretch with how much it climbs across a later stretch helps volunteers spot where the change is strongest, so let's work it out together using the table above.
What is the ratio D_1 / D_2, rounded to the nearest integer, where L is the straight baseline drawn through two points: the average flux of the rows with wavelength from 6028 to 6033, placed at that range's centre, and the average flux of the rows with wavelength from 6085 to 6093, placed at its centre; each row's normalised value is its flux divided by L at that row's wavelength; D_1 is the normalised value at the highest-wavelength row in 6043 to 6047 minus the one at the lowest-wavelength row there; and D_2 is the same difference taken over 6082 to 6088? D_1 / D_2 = 2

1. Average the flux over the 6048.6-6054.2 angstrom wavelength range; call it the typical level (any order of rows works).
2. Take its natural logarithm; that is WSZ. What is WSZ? 2.32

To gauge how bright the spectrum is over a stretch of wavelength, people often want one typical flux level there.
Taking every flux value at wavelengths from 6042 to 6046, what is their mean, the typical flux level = 10.3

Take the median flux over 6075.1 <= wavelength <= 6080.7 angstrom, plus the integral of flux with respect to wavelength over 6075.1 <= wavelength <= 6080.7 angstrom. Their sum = 68.0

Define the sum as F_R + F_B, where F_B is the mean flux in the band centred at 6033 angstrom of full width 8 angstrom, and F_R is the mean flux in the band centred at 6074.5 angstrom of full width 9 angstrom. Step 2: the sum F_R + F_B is 20.2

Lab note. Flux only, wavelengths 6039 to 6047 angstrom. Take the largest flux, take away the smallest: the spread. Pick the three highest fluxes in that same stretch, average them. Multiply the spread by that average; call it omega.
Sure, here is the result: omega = 7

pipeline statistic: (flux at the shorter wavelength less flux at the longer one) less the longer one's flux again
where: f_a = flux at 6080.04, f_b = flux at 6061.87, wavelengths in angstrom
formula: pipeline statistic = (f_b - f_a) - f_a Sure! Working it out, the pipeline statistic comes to -10.9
